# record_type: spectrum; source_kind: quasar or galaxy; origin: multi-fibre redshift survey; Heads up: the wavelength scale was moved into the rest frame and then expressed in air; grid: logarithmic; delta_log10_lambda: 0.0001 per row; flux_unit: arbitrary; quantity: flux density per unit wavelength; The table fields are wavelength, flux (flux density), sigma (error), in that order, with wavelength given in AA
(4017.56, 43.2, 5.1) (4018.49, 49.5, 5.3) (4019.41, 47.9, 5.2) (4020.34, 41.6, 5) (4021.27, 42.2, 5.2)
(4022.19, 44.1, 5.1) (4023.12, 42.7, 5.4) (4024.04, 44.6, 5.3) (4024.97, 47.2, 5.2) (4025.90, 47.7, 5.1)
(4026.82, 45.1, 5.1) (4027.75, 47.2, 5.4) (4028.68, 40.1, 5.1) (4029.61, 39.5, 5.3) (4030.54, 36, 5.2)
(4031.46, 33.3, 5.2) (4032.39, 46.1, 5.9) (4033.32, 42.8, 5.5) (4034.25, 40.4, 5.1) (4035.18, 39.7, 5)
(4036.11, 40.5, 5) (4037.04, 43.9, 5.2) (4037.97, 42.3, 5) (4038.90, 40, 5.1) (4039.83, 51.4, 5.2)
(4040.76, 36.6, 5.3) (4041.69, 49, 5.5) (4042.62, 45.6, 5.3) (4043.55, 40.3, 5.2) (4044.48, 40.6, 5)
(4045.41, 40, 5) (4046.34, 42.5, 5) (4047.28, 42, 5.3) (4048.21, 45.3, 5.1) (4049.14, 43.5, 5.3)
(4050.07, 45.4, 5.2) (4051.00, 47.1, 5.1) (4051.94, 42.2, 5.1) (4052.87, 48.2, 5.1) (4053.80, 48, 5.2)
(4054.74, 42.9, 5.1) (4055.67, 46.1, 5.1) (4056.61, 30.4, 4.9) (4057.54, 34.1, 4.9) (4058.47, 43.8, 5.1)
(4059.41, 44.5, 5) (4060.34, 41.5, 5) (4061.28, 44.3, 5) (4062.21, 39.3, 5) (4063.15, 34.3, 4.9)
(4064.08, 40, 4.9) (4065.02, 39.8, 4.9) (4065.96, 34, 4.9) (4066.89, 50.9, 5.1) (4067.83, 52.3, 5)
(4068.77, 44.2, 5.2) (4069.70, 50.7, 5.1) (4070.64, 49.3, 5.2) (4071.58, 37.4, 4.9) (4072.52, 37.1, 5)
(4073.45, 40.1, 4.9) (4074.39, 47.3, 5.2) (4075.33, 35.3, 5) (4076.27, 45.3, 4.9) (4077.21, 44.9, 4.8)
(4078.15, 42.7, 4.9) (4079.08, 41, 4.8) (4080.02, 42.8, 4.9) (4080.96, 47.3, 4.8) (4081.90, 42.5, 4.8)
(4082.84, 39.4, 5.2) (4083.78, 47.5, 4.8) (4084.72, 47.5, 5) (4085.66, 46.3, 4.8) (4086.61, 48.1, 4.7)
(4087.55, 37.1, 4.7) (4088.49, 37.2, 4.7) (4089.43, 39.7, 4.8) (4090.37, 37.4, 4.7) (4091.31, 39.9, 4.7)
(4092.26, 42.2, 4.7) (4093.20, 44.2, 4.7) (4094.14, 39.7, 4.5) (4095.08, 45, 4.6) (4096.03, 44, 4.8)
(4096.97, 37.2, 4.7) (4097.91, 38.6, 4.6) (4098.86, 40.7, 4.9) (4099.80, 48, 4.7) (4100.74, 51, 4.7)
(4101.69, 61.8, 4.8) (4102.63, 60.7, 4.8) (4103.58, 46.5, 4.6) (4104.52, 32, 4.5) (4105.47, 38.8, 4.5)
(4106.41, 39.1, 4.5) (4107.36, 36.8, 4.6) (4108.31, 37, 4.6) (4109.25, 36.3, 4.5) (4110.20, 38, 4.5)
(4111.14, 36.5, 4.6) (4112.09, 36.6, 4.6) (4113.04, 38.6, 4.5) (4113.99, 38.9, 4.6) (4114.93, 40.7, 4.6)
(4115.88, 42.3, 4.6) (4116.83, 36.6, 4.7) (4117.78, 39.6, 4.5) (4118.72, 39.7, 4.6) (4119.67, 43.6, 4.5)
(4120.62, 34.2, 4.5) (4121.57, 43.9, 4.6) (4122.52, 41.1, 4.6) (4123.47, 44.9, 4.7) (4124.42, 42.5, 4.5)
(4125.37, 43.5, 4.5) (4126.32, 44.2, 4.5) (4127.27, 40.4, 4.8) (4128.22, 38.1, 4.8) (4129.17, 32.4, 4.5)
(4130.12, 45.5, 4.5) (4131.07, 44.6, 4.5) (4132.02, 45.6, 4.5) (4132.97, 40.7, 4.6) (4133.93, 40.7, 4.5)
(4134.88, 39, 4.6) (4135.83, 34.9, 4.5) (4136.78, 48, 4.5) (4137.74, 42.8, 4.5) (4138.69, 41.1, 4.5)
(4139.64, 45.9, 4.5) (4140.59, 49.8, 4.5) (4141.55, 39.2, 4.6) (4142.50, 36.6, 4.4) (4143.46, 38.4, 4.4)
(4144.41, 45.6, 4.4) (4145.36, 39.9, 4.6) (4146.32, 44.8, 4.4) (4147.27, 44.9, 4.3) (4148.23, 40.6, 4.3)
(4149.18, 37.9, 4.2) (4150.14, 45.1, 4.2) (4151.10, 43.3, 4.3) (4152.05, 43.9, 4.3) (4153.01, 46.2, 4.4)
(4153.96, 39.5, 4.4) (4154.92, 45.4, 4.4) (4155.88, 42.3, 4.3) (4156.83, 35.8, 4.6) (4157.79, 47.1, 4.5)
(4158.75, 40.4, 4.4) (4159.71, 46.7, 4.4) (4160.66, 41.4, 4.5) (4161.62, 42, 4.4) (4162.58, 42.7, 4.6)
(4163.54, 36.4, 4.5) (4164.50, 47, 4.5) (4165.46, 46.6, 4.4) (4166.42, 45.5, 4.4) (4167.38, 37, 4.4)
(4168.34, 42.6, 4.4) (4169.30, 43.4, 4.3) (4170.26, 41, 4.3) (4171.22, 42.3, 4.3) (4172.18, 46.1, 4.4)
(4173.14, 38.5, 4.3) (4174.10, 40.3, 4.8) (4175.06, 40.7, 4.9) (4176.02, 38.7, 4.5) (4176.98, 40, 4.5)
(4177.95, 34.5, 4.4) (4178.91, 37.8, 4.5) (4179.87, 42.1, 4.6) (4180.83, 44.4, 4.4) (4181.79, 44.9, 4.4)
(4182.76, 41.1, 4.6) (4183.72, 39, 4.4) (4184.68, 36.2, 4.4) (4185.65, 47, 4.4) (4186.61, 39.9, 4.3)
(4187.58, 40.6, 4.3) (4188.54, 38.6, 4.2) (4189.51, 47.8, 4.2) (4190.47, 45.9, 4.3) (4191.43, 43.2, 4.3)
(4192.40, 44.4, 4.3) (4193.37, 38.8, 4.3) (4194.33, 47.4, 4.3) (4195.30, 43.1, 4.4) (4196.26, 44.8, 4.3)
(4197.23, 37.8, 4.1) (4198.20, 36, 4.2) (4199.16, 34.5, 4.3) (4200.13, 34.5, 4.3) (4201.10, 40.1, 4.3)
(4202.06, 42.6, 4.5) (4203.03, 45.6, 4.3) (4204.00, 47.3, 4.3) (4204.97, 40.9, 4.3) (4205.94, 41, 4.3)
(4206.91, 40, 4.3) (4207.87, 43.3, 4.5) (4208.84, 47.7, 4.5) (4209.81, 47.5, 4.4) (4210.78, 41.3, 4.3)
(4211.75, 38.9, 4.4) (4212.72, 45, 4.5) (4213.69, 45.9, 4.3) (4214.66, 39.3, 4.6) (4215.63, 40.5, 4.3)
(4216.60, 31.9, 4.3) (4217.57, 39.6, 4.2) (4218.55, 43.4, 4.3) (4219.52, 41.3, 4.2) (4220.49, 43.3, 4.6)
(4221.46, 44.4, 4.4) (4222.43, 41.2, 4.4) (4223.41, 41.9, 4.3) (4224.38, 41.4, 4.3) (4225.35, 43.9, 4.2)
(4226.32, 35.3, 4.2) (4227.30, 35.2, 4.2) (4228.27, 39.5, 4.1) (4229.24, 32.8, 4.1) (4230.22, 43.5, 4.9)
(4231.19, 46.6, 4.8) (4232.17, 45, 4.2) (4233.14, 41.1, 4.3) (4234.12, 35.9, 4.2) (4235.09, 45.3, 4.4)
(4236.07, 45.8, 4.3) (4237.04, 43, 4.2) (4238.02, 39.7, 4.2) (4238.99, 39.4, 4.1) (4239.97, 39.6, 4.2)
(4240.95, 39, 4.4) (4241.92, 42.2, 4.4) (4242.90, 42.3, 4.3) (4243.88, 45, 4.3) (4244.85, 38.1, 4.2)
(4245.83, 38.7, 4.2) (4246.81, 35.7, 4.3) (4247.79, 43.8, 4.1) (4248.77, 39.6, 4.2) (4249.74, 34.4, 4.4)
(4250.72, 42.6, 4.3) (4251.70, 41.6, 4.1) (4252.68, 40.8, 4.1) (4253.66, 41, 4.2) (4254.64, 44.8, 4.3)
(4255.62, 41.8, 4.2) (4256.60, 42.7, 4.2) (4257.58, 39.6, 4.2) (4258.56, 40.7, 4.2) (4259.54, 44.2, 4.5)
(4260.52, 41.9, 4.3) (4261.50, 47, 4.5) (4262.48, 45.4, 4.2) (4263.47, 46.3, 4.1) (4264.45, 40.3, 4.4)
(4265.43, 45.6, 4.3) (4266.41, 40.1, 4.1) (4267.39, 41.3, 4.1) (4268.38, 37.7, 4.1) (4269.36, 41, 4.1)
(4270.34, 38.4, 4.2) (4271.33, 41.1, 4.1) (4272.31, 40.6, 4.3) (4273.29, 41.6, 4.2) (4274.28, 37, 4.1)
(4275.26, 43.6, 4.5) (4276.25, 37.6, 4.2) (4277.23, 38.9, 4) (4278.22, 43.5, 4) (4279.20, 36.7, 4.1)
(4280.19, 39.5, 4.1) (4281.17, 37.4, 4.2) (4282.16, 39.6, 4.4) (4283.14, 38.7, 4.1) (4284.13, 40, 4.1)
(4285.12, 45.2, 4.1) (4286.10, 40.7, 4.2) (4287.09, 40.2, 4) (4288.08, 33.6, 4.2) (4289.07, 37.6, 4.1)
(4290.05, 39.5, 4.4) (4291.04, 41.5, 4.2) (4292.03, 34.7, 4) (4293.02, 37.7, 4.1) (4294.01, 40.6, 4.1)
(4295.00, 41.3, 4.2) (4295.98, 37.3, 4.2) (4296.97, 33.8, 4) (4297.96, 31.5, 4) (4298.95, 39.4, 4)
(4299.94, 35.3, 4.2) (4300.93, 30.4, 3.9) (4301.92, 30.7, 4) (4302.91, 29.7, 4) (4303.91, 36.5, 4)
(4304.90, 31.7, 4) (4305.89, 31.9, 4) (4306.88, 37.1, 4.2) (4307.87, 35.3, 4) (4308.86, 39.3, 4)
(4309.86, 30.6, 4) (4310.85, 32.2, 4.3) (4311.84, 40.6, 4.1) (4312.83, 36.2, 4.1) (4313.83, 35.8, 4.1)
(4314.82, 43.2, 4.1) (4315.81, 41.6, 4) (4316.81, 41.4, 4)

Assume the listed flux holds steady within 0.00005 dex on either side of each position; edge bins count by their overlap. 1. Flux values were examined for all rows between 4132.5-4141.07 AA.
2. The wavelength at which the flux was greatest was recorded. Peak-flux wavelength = 4140.59 AA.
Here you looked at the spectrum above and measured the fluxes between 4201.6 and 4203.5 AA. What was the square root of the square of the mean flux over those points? 44.1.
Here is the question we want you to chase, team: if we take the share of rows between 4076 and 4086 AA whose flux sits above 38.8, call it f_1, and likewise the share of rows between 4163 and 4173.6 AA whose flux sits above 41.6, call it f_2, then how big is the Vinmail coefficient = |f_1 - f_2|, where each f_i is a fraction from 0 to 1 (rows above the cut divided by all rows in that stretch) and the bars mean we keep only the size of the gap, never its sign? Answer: 0.36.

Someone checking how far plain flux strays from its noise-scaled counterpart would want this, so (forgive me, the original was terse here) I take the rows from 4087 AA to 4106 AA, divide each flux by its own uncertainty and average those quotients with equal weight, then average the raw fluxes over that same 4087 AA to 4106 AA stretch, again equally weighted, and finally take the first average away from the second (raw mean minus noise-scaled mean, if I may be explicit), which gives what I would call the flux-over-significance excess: 33.9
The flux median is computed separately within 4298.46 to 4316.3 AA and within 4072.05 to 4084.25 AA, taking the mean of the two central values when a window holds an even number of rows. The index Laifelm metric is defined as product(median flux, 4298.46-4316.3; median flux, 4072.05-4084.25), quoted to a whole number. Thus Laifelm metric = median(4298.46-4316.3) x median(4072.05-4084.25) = 1518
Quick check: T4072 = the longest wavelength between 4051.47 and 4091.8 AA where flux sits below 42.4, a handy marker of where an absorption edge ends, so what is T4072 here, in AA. 4091.31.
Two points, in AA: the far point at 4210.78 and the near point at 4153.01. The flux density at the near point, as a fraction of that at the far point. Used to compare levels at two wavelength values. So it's 1.119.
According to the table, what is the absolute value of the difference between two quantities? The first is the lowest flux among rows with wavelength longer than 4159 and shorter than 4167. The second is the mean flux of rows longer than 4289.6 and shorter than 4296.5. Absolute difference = 2.5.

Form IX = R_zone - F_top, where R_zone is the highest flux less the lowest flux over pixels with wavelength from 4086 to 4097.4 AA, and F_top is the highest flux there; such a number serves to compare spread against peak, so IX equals -37.1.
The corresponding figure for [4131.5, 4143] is -34.9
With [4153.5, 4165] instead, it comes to -35.8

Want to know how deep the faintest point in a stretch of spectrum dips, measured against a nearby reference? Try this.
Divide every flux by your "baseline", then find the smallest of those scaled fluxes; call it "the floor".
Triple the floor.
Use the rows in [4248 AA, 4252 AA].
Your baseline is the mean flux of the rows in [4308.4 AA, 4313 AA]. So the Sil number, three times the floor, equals 2.9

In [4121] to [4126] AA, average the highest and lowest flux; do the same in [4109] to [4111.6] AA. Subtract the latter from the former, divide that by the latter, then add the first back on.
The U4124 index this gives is 43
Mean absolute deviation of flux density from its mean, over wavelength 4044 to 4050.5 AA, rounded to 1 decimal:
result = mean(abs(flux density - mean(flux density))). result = 1.7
